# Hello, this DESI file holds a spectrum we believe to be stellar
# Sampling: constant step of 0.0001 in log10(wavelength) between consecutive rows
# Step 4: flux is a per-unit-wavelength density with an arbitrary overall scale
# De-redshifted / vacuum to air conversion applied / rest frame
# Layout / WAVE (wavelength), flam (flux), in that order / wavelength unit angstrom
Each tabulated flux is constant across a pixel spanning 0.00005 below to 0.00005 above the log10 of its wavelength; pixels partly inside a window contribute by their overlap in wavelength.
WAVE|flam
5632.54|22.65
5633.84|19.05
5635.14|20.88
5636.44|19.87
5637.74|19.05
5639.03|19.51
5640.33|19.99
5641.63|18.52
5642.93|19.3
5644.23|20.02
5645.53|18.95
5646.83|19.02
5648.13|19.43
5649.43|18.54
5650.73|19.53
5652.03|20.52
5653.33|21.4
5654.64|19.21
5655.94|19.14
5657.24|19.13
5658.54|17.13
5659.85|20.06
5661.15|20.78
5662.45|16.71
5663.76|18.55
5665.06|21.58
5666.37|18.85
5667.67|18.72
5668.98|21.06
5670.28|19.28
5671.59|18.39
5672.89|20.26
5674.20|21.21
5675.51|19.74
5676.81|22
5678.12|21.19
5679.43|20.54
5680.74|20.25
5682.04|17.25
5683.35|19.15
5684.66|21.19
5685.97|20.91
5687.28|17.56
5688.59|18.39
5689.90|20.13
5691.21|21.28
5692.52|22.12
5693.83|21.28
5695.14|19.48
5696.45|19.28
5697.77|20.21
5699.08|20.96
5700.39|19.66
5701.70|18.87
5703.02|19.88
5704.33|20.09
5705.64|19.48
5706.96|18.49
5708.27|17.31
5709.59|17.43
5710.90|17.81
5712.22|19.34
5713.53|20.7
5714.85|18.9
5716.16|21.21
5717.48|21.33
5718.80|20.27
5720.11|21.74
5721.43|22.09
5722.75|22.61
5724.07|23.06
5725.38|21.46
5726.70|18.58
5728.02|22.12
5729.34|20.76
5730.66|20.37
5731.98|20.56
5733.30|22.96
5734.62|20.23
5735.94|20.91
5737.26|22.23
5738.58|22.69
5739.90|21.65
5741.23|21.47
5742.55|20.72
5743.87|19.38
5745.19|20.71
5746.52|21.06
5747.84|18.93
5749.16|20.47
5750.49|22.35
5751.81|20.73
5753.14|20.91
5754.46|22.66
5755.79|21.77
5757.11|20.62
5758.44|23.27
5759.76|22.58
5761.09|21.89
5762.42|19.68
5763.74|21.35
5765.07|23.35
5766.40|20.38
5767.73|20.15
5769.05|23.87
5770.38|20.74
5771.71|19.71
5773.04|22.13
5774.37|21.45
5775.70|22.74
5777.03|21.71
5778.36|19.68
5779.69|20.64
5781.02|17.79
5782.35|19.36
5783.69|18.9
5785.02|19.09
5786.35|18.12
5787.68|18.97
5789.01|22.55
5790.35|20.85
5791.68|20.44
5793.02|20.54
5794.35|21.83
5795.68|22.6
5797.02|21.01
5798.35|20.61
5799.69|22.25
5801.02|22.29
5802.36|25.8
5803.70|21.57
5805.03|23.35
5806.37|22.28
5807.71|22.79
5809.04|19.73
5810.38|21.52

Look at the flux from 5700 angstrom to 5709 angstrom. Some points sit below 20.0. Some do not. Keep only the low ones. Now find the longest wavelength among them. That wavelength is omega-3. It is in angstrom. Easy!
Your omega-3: 5708.27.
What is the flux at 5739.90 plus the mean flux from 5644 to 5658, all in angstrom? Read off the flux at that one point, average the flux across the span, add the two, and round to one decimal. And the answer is 41.2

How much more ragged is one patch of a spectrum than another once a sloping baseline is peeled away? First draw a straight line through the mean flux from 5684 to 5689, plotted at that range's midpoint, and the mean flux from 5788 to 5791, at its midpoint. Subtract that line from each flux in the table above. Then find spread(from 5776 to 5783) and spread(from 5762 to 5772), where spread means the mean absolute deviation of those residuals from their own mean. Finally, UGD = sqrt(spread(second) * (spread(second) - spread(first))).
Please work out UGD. 0.51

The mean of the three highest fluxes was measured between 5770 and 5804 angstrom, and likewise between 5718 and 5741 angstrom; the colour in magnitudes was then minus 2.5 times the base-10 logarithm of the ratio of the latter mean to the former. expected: 0.04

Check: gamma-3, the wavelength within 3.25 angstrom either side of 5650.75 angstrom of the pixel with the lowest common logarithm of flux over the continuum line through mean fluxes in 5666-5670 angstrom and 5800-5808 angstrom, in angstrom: 5649.43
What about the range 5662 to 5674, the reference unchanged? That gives 5662.45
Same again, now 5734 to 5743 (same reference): 5734.62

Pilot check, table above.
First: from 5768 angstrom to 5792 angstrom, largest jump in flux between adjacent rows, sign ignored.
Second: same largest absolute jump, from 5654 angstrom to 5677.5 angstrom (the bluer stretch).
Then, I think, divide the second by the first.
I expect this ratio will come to 1.14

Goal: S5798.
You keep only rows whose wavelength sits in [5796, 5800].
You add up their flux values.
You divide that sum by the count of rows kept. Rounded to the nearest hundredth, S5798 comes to 21.29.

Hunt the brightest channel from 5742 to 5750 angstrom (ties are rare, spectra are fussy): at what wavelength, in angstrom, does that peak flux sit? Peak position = 5746.52 angstrom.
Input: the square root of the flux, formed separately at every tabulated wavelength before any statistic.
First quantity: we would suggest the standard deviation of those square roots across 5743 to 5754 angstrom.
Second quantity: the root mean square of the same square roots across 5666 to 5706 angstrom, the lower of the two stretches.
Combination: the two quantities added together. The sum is 4.58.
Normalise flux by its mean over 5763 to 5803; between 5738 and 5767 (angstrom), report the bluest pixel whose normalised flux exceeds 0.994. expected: 5738.58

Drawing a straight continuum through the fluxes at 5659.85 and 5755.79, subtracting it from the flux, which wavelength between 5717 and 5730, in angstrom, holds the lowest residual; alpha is 5726.70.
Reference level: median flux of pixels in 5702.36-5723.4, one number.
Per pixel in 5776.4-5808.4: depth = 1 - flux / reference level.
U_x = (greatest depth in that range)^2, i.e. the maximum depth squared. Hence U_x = 0.012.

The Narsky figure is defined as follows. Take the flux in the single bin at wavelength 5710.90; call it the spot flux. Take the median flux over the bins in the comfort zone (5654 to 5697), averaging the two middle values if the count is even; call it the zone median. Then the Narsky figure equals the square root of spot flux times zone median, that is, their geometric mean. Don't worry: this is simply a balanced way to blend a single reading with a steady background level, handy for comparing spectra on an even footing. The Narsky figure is 18.8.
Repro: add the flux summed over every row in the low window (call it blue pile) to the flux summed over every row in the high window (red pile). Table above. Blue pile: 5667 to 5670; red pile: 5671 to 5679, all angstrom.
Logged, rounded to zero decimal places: 163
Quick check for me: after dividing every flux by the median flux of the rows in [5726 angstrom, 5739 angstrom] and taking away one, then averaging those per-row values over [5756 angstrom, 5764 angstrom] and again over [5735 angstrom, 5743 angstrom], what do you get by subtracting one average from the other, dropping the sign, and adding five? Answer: 5.00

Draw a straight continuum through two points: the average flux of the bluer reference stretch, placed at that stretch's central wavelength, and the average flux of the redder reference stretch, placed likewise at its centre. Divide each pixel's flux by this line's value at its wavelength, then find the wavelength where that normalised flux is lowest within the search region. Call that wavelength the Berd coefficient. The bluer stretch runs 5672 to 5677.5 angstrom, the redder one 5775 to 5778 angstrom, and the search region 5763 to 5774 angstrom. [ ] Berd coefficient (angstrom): 5771.71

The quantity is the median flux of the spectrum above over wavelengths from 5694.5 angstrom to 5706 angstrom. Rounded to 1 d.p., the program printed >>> 19.7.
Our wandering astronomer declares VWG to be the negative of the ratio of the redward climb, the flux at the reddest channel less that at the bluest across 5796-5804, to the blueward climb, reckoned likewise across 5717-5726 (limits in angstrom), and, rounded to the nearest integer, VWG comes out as -4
